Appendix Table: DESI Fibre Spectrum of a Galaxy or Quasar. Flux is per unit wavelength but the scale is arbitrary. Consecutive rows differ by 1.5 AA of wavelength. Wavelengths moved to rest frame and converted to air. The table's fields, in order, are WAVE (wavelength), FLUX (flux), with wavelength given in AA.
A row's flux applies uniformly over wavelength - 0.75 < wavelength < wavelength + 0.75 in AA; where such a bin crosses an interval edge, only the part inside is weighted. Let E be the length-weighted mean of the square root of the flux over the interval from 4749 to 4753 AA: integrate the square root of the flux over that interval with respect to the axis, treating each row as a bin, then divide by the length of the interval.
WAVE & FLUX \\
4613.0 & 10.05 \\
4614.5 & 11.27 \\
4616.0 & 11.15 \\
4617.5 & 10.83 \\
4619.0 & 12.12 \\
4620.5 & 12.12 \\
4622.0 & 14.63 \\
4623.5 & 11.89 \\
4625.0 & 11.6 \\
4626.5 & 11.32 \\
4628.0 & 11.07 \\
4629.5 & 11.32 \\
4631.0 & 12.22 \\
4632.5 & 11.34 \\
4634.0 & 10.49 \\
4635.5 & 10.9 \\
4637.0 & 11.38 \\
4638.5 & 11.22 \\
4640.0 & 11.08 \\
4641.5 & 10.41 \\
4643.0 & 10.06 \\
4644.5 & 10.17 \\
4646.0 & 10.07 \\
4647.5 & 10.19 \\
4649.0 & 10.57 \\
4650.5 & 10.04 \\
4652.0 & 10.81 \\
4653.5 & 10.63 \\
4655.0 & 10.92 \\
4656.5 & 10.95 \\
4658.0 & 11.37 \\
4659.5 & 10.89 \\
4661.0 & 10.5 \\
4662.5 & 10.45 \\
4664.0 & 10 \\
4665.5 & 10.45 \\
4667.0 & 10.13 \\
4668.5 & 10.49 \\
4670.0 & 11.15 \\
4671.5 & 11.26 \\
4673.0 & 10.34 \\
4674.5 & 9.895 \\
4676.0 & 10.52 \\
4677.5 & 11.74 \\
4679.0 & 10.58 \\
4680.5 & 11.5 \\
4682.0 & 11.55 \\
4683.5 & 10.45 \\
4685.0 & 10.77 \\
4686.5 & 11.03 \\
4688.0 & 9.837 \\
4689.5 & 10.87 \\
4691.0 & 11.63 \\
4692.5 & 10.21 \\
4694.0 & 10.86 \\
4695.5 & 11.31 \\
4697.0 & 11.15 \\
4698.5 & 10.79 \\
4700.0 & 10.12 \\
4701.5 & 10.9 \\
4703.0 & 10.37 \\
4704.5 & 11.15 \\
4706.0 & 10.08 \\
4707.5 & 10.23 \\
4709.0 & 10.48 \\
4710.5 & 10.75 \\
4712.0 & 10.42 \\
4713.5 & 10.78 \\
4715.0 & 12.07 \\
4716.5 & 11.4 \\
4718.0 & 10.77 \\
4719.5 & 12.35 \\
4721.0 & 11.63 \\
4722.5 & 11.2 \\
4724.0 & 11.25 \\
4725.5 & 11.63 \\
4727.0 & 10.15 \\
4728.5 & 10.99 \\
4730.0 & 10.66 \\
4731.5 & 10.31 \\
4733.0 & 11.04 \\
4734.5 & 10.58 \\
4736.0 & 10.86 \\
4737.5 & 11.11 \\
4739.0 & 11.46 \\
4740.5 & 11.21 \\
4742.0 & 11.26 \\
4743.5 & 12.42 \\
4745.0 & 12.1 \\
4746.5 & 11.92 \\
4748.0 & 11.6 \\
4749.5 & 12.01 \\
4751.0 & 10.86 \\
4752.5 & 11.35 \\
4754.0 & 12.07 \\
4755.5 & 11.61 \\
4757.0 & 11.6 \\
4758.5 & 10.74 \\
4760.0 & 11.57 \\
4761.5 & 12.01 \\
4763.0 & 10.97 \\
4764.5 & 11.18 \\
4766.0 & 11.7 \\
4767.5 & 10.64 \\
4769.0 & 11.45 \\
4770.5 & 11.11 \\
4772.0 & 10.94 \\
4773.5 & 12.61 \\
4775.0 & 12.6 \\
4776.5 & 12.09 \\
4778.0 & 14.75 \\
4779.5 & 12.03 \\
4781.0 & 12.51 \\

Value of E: 3.37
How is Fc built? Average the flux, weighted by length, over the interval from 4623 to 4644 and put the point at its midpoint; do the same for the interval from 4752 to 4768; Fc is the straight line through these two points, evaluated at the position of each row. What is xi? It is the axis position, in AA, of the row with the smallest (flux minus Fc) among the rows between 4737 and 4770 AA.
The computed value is 4767.5 AA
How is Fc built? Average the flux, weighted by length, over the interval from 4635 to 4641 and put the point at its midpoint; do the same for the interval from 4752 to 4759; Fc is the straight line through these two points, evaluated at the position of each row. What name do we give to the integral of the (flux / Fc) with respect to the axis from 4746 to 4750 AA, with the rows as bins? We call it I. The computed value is 4.1 AA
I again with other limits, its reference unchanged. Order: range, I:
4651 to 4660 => 8.8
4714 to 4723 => 9.1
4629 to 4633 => 4.2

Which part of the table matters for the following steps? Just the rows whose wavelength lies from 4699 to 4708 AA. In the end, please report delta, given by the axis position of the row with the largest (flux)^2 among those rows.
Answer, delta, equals 4704.5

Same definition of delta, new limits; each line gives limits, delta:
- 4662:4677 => 4671.5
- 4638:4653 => 4638.5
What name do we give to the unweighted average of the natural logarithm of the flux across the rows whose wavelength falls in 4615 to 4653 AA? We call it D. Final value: 2.41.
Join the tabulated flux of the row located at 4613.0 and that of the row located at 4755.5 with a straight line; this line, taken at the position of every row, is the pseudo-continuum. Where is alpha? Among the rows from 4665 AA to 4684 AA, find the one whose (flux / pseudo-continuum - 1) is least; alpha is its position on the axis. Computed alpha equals 4674.5 AA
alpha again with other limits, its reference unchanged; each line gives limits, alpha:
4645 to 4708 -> 4688.0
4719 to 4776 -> 4727.0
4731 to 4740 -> 4731.5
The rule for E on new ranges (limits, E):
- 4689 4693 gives 3.31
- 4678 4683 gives 3.35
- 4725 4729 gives 3.30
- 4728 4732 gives 3.26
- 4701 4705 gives 3.28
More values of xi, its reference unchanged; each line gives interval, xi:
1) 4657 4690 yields 4688.0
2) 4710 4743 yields 4727.0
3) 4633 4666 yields 4664.0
